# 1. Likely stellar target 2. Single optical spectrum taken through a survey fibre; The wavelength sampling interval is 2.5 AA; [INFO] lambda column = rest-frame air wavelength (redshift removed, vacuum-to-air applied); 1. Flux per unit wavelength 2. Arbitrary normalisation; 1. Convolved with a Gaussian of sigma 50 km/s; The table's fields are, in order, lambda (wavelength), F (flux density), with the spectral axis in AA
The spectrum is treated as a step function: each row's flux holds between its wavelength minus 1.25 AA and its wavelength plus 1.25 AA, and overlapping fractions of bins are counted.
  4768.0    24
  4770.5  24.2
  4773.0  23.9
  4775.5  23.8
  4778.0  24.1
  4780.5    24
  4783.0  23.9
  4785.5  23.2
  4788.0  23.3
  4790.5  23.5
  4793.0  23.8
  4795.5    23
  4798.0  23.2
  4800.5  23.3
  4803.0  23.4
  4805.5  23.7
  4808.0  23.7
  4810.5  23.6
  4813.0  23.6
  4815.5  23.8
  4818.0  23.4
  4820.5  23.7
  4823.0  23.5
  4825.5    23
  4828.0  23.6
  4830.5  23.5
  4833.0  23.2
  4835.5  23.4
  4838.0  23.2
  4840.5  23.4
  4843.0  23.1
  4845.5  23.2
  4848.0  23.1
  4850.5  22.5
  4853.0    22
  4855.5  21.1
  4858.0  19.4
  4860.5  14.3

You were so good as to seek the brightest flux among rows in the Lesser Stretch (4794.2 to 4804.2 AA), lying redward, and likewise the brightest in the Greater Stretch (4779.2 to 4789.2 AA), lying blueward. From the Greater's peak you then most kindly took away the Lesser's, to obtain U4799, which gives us 0.60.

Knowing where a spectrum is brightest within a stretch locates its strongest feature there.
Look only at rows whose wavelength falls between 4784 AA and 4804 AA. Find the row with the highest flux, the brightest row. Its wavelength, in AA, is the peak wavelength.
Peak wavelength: 4793.0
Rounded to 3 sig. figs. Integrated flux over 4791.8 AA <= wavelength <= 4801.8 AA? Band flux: 233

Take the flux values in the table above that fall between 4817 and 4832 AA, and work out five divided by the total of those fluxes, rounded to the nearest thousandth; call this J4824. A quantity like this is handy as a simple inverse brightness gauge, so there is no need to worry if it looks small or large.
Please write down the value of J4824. 0.036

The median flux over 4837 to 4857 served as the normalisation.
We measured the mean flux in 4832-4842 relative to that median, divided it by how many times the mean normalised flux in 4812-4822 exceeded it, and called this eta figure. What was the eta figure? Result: 0.99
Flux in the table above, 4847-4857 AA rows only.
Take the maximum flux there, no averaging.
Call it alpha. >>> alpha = 23.1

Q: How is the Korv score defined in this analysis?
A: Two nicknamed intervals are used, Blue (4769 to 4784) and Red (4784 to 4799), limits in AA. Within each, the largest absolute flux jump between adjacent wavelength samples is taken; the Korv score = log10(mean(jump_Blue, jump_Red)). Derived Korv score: -0.26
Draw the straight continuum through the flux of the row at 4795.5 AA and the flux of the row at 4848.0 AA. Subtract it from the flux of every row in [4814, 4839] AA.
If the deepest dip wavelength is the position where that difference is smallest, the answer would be 4825.5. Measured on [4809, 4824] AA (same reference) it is 4818.0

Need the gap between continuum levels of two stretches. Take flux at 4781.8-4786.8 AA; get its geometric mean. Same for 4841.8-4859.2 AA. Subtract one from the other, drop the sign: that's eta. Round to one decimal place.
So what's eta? 1.5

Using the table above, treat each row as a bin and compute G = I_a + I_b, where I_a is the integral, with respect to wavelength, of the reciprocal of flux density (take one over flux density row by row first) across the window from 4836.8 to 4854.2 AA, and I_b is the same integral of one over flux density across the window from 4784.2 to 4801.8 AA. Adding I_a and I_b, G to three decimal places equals 1.514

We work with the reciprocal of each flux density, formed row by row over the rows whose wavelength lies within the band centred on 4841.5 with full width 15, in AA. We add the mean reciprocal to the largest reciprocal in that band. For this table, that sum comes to 0.0863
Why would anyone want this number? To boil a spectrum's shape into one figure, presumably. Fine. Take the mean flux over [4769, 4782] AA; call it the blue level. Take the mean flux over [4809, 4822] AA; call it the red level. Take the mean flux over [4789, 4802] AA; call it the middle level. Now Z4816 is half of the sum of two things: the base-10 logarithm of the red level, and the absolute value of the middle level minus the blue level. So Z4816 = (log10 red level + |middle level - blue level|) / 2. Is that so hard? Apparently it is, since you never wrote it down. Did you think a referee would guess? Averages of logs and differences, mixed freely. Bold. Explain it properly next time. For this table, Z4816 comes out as 1.01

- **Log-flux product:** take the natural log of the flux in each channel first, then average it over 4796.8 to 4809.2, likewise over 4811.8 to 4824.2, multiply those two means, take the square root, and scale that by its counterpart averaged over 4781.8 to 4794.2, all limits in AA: 9.98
